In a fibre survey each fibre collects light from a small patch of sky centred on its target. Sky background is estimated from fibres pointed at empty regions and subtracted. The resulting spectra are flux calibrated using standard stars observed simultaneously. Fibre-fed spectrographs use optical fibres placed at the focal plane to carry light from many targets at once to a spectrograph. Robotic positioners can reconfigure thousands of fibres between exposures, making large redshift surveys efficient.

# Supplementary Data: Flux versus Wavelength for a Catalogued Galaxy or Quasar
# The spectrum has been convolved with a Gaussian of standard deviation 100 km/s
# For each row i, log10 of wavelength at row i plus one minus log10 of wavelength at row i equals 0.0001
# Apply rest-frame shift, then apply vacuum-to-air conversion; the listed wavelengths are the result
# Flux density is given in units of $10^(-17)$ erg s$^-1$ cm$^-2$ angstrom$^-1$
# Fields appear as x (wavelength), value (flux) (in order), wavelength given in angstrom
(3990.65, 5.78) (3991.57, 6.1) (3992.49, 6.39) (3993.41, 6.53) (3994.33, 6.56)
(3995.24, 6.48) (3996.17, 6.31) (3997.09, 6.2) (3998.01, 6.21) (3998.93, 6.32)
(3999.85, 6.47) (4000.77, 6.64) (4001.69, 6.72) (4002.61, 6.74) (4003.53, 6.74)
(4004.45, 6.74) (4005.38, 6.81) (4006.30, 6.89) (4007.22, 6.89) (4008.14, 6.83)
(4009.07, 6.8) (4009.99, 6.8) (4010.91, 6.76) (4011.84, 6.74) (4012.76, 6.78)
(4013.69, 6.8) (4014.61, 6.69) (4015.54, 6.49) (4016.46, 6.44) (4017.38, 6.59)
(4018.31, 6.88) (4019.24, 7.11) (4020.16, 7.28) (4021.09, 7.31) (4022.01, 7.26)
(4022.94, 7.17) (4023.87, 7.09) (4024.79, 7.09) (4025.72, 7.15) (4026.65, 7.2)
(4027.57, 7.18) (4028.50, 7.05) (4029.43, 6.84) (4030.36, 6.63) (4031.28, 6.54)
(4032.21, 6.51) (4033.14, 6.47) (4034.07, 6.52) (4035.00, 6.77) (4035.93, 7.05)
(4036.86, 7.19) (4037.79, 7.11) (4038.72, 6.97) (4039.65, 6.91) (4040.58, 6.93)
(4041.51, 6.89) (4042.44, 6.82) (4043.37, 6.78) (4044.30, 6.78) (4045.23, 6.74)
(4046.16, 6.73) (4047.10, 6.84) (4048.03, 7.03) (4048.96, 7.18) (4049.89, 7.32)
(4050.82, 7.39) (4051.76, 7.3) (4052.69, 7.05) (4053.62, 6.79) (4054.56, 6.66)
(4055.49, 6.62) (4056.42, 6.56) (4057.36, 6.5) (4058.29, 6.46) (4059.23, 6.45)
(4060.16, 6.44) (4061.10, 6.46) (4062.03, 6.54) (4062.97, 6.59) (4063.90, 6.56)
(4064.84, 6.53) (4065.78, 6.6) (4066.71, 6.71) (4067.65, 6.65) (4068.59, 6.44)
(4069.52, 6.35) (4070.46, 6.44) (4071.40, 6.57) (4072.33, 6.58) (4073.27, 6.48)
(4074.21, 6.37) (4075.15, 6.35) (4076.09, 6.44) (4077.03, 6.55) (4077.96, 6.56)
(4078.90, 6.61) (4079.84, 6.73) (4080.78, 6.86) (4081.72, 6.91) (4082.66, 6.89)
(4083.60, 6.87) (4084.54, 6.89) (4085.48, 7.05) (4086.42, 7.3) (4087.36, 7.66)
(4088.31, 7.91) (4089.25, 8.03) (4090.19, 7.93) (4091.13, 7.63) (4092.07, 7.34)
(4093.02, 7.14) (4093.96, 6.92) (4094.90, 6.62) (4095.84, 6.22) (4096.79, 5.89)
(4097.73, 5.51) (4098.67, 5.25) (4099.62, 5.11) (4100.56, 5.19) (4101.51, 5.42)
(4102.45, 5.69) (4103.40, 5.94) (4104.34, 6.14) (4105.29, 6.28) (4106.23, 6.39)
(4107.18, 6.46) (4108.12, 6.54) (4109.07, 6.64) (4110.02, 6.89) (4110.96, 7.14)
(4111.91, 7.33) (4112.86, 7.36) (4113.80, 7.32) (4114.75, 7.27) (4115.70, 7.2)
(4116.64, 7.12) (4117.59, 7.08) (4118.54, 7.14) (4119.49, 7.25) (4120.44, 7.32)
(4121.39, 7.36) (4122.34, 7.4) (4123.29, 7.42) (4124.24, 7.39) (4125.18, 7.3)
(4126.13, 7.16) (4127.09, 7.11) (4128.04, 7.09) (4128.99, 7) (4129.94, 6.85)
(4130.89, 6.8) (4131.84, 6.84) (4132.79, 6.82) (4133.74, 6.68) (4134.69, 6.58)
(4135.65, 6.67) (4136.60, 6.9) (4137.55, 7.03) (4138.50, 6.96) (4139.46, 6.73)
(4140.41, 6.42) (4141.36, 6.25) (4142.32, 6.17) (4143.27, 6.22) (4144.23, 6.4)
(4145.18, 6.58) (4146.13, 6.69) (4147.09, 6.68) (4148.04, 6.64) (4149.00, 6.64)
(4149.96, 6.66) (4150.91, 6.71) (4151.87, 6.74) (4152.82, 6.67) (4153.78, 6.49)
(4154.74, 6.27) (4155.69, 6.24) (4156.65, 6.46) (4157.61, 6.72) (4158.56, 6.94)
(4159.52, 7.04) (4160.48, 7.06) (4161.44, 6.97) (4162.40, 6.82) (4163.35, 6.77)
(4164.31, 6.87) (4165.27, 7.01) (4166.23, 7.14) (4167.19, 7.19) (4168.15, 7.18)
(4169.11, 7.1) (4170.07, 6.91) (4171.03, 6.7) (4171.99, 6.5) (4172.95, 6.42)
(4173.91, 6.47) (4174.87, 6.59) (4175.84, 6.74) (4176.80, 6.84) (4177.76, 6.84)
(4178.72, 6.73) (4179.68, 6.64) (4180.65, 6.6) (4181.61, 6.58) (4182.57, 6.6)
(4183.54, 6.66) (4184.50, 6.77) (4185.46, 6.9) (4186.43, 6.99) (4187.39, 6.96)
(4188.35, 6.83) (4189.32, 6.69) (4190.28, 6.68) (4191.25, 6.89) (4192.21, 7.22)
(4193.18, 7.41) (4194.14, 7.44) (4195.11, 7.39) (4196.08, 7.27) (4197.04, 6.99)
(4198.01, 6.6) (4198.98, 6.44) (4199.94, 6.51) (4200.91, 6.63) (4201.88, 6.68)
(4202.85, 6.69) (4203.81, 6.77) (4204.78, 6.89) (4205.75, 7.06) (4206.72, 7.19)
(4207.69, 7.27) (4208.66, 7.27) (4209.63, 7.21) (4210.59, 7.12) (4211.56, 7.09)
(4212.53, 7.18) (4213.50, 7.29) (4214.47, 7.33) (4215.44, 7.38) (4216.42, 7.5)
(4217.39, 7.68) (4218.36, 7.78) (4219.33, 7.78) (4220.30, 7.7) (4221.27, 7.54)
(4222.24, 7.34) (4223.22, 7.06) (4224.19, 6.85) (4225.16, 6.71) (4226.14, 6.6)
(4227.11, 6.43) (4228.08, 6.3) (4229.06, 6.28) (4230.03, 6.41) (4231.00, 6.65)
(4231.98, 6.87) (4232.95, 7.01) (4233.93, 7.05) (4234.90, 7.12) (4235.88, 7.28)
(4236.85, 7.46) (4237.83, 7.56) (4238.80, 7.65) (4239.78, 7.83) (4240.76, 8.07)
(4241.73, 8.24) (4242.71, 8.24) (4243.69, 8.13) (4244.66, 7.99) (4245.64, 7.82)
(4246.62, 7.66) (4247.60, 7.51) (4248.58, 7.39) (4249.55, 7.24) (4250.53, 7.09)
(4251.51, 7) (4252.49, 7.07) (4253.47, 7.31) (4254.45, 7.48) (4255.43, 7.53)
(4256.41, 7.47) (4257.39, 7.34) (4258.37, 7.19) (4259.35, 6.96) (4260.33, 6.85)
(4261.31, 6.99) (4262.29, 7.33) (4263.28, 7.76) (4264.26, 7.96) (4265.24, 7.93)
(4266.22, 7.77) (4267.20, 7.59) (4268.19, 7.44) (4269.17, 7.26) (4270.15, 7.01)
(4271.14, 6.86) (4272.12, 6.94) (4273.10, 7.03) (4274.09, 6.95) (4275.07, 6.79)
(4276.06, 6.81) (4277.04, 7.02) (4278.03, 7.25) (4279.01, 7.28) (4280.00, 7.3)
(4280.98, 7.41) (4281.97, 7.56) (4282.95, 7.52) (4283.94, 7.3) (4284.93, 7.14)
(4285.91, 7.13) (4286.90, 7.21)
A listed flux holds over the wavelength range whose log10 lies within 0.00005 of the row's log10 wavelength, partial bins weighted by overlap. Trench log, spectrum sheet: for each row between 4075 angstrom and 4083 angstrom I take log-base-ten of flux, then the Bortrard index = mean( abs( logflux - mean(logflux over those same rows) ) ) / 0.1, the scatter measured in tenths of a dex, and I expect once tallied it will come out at 0.11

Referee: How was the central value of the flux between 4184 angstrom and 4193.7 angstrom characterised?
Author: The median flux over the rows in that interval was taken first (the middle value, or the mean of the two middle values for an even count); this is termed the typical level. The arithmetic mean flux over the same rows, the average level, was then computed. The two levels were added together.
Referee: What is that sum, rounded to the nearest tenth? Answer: 13.8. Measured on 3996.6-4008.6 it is 13.4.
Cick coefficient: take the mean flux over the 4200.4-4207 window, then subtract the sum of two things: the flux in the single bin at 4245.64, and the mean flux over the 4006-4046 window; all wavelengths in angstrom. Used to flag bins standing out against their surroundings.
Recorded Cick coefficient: -7.9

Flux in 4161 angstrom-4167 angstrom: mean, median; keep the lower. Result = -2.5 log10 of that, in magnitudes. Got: -2.10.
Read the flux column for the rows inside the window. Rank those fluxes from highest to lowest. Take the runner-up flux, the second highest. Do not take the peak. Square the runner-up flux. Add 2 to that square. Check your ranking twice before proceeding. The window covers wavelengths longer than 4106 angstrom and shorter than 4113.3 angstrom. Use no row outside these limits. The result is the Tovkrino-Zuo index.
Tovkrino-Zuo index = 56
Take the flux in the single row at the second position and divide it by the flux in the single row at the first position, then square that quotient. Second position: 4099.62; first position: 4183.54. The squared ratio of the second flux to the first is 0.59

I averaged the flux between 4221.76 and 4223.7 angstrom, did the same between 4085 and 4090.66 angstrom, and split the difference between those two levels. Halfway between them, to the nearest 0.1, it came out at 7.4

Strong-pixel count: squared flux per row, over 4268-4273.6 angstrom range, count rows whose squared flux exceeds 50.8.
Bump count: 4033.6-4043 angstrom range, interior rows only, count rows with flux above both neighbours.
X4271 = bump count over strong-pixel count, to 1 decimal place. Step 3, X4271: 1.0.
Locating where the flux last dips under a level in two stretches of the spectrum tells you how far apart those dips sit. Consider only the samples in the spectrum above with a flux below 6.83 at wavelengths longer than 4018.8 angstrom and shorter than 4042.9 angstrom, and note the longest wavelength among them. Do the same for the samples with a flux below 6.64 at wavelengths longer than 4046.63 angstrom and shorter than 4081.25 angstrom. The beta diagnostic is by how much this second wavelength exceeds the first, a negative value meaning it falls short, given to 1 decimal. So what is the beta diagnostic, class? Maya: 36.5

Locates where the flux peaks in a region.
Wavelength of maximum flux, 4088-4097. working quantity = 4089.25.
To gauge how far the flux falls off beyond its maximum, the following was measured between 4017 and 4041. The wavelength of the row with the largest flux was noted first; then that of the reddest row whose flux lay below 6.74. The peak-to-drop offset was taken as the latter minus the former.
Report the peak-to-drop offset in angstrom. 13.0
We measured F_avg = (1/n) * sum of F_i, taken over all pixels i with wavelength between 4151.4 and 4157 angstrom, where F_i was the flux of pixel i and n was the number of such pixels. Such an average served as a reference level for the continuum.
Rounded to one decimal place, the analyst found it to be 6.5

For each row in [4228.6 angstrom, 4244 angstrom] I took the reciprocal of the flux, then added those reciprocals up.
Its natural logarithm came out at 0.78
